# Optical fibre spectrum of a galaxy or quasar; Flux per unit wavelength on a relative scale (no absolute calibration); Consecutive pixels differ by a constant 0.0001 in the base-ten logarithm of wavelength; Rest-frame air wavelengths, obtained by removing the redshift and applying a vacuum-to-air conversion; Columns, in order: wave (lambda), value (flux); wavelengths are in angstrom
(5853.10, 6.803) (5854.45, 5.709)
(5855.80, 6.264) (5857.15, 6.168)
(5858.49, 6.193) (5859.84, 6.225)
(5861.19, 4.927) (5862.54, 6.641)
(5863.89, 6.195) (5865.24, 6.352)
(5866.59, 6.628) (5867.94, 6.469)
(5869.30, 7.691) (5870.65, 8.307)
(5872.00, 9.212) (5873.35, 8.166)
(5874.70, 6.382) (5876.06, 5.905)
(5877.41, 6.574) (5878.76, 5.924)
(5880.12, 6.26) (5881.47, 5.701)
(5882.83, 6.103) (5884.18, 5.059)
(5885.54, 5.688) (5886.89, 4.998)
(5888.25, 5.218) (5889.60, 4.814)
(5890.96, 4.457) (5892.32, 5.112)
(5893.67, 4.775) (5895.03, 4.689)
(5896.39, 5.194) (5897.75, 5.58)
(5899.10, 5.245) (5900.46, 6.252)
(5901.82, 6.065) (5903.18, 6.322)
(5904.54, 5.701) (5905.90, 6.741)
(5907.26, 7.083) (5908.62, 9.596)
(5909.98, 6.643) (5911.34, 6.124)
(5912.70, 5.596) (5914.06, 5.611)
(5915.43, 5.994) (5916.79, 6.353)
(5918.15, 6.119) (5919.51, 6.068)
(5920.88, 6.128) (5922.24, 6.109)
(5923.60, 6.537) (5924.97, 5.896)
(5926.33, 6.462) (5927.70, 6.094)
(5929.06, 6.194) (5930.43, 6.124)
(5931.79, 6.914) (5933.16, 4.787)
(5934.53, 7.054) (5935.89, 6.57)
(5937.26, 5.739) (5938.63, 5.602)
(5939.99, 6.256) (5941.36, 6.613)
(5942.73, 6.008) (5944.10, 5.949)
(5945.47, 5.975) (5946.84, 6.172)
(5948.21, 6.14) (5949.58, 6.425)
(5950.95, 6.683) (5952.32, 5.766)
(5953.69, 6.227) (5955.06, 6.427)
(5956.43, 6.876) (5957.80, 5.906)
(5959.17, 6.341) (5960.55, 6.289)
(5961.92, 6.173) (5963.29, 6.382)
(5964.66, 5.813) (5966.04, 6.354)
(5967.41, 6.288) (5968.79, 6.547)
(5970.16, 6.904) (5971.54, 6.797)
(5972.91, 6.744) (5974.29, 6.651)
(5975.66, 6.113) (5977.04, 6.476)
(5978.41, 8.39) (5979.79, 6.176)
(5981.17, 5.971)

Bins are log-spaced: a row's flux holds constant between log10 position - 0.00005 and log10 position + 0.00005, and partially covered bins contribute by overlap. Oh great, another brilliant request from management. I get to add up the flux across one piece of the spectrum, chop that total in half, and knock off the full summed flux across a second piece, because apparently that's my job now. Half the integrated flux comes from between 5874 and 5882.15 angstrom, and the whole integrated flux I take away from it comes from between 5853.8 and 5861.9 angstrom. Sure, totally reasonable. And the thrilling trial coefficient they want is -23.0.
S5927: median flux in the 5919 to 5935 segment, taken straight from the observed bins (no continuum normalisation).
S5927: 6.13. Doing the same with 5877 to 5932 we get 6.07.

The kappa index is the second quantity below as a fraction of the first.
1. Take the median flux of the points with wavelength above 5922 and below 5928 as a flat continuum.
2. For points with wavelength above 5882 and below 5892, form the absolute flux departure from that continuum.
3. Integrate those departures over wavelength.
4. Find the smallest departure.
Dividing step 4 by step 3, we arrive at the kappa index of 0.001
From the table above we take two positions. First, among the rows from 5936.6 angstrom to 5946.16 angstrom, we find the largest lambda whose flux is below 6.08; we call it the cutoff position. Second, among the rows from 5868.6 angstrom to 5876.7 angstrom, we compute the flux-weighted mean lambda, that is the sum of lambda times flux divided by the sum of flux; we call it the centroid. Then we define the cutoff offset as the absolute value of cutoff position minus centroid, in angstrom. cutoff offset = 73.0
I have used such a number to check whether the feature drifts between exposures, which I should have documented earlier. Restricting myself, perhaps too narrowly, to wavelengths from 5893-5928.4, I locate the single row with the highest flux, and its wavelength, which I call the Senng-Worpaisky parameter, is 5908.62 angstrom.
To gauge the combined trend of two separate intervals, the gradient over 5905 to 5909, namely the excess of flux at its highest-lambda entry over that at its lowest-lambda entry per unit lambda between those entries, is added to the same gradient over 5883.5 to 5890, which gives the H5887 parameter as 1.00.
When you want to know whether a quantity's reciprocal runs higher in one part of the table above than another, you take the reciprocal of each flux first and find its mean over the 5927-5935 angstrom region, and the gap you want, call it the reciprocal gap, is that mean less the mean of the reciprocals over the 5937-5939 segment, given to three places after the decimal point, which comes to -0.012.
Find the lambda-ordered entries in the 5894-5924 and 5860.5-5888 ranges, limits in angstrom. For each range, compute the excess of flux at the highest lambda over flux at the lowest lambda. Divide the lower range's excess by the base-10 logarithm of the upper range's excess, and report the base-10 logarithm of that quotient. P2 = -0.57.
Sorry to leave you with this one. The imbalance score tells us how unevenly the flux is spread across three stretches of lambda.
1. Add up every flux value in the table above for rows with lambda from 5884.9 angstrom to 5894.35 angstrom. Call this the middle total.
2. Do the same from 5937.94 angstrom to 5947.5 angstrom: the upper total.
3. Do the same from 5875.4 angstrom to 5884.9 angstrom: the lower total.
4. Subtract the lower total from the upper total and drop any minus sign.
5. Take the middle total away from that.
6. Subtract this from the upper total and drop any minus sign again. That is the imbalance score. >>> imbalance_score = 77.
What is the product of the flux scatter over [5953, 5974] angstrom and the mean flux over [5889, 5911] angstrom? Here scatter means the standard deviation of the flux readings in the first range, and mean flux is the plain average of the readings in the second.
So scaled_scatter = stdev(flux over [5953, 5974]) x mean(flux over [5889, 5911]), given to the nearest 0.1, 1.9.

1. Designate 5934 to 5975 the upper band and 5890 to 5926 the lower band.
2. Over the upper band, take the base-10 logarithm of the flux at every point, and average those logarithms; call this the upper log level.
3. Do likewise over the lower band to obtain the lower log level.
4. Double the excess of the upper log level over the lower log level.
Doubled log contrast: 0.05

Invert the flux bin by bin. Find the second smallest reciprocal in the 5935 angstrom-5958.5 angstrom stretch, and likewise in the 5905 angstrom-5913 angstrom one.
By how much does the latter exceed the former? -0.01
